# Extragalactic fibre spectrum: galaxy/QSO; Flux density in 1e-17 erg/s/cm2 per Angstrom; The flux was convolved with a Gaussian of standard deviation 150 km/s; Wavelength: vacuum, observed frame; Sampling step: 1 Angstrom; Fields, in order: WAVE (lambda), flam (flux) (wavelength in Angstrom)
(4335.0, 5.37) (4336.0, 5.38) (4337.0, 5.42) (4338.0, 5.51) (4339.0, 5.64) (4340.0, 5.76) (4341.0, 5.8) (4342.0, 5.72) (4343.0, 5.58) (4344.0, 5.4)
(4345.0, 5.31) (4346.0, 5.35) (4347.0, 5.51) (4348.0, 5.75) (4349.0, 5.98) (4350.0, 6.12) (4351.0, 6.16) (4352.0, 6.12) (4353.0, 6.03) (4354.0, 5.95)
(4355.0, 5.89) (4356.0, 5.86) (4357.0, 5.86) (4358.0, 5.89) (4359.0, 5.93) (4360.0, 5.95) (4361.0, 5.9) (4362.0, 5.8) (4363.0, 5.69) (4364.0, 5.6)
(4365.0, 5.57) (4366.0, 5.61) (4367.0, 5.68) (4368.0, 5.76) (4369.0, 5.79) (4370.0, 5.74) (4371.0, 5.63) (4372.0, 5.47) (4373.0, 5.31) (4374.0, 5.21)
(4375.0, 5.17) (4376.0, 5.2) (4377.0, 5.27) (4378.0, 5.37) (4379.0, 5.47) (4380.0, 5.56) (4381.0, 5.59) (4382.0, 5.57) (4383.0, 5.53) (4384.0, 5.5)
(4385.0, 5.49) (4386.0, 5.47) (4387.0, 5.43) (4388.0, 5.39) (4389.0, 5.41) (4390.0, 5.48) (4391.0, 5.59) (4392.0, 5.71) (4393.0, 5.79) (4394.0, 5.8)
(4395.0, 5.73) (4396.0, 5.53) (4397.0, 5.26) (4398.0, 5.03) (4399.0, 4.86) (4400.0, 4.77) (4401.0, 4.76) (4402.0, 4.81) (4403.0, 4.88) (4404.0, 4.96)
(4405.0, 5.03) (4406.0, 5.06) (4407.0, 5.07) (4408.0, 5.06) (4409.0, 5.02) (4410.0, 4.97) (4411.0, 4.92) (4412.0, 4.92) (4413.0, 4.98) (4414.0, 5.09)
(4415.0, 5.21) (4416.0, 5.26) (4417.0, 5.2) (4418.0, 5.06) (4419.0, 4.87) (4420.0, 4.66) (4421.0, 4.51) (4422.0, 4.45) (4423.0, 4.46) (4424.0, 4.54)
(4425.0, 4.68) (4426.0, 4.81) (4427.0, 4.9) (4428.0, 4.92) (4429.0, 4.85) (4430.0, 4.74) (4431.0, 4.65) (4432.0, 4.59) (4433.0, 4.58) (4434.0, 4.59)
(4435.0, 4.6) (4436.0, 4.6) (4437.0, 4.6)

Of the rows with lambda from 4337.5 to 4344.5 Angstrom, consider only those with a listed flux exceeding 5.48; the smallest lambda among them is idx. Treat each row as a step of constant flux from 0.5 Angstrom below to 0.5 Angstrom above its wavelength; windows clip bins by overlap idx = 4338.0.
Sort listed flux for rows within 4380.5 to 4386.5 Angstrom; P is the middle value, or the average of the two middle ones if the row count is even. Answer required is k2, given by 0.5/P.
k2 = 0.091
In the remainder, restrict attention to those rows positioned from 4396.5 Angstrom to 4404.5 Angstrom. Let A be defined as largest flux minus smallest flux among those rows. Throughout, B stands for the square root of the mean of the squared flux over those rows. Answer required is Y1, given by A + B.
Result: 5.4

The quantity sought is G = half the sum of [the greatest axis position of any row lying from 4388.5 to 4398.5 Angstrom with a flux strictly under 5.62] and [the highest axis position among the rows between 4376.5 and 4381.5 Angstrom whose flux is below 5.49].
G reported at 4388.5 Angstrom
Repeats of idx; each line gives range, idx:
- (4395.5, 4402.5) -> 4396.0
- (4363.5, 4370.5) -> 4364.0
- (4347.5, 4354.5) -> 4348.0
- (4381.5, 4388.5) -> 4382.0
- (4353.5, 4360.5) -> 4354.0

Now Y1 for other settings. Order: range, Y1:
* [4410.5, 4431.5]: 5.7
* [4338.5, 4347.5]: 6.1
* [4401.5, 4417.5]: 5.5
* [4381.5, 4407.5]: 6.4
